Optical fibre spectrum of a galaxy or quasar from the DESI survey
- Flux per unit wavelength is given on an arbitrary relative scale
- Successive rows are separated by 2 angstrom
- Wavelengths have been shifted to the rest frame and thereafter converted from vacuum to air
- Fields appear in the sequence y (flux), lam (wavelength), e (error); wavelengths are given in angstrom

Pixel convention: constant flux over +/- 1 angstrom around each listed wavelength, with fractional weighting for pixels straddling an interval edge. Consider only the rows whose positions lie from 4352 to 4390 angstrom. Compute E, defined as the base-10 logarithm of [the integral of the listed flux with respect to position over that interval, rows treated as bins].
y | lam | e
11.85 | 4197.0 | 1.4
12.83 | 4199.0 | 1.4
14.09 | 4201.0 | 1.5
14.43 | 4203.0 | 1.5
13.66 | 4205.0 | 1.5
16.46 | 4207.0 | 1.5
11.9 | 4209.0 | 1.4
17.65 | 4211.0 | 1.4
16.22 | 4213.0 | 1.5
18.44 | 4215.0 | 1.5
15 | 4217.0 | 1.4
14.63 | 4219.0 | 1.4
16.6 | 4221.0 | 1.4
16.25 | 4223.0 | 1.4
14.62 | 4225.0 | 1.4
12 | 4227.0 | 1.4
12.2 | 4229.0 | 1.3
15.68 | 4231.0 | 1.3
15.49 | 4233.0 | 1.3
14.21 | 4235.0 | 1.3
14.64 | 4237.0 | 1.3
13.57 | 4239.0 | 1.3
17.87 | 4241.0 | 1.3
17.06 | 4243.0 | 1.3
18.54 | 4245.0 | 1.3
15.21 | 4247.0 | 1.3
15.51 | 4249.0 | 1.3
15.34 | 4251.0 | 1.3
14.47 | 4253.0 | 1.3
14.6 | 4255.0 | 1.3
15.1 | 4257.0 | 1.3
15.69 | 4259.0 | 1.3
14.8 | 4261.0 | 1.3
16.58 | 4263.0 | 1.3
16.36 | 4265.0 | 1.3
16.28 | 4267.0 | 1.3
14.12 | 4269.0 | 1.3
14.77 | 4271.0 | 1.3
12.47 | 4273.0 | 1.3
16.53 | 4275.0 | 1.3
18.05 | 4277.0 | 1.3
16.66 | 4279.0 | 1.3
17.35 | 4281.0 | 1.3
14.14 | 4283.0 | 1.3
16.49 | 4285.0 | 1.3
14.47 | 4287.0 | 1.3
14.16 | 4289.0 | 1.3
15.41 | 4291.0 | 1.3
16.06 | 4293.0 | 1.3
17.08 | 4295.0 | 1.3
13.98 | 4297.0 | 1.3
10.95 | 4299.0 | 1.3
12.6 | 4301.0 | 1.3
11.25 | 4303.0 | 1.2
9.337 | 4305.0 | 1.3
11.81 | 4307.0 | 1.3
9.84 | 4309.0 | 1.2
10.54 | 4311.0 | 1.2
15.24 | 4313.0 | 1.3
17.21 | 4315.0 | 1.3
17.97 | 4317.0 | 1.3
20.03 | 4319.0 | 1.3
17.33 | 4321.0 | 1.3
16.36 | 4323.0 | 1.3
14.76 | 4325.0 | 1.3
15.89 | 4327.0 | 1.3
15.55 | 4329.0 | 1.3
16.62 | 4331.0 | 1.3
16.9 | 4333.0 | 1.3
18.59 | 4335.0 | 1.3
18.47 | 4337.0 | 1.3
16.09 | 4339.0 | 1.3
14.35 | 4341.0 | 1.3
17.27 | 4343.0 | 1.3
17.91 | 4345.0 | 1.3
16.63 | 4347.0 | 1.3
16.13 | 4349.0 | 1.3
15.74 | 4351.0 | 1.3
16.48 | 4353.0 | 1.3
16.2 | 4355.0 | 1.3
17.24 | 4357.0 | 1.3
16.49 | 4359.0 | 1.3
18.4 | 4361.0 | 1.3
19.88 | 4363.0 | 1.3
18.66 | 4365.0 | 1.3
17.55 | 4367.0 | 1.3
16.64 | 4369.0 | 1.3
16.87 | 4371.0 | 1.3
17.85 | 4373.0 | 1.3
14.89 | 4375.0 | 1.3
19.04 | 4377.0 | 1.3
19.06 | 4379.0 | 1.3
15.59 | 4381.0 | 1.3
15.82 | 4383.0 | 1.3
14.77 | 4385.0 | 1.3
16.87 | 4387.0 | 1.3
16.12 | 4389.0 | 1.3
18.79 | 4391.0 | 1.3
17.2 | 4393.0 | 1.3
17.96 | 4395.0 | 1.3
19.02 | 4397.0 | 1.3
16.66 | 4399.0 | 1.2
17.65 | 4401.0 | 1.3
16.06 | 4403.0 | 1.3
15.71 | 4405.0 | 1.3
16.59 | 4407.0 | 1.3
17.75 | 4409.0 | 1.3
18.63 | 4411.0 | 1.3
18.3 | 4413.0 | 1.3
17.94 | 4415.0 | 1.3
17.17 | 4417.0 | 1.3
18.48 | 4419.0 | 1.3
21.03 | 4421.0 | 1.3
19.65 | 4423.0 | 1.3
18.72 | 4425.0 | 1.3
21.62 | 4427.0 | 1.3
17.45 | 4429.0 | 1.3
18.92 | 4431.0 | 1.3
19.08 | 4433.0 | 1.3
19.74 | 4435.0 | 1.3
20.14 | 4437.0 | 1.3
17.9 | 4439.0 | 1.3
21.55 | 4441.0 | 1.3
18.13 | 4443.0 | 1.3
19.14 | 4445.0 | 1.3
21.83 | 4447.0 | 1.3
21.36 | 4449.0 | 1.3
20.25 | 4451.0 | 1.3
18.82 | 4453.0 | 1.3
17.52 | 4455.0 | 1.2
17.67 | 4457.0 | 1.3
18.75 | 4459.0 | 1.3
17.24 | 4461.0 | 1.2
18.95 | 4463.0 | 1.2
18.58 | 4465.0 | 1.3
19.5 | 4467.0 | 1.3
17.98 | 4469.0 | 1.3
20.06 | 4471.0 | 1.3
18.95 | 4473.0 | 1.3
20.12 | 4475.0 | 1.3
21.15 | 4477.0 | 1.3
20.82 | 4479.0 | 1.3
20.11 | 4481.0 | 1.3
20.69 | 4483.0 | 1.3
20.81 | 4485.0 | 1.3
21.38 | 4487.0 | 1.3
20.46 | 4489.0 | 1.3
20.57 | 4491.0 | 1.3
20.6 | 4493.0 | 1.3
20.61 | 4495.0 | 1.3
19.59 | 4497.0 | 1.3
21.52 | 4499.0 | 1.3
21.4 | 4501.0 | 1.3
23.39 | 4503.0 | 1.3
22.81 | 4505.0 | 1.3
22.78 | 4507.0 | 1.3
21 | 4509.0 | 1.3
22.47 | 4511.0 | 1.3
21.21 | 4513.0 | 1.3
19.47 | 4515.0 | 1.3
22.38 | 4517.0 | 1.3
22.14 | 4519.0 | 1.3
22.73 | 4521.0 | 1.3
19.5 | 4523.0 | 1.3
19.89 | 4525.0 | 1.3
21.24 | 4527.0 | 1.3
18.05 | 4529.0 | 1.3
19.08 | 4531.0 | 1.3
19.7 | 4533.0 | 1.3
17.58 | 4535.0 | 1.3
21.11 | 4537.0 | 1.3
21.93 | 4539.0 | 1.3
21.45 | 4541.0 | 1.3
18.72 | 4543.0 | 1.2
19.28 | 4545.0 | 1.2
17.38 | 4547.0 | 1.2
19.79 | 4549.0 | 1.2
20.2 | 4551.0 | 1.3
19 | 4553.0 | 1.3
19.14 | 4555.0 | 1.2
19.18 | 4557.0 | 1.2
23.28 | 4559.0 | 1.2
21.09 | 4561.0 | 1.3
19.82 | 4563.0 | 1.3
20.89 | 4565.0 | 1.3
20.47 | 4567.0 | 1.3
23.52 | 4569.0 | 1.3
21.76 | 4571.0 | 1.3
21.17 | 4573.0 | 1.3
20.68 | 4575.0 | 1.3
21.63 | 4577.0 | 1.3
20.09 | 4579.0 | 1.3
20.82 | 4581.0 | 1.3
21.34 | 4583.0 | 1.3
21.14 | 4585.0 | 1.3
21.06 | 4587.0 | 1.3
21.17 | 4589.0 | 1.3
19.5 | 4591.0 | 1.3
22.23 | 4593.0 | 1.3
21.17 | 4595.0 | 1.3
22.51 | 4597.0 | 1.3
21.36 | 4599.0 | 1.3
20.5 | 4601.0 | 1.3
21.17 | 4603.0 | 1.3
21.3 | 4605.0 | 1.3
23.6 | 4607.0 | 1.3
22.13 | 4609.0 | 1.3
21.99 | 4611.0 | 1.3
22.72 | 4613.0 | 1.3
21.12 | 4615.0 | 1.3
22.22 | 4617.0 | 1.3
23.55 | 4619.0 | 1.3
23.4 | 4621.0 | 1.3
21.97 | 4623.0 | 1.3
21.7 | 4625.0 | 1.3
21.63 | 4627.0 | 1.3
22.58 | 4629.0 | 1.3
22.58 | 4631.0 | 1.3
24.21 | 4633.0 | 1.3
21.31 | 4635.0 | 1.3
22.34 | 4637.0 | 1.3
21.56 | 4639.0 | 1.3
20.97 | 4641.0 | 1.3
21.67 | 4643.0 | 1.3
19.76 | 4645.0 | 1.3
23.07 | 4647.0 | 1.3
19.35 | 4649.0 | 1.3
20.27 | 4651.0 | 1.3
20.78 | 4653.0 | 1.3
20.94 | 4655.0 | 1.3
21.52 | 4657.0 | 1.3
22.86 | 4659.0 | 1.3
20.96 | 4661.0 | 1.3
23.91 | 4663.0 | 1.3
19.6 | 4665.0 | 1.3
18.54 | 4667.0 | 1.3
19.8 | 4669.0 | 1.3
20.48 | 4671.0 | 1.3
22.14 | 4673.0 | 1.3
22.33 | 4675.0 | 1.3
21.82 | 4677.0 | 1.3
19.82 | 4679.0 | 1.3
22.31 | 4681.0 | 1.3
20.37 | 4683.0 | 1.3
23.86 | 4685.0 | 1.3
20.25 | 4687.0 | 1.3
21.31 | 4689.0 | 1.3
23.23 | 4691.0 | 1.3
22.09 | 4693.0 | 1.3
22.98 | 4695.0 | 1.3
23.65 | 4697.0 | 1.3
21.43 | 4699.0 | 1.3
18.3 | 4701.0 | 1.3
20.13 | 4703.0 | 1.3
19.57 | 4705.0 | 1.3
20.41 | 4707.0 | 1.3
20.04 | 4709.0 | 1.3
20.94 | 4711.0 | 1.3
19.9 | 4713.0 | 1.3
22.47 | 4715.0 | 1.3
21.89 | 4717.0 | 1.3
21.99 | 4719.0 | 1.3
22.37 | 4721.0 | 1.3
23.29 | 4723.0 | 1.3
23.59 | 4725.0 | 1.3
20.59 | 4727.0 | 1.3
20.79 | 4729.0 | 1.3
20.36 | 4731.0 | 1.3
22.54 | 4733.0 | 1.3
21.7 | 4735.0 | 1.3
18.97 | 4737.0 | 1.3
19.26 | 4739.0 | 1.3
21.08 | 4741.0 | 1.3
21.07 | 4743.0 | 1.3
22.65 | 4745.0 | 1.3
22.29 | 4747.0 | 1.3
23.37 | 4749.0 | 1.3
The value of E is 2.8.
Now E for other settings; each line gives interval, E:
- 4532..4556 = 2.7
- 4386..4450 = 3.1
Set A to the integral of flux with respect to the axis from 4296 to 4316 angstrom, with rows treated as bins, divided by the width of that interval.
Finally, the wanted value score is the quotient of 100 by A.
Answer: 8.15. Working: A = 12.3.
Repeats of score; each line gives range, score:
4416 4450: 5.12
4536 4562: 4.97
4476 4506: 4.75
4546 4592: 4.85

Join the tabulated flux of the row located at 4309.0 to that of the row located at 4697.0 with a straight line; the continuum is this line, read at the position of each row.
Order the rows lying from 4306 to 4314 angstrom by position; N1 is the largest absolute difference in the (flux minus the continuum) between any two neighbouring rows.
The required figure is 4.6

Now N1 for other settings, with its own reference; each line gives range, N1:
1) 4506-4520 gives 2.8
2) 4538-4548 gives 2.8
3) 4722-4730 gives 3.1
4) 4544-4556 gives 2.3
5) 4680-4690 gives 3.7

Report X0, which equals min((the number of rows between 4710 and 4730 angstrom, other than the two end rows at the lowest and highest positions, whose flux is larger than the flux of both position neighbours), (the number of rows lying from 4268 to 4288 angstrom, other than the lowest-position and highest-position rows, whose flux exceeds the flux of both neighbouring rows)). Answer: 2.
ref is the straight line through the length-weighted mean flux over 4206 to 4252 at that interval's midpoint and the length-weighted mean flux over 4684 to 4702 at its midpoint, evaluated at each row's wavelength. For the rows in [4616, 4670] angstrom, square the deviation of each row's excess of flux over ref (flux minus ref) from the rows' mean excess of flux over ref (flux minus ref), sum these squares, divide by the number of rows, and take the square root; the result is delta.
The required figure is 1.55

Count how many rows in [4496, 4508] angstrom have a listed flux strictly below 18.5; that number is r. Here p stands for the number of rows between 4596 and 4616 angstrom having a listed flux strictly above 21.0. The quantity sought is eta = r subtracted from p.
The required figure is 9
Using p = 9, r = 0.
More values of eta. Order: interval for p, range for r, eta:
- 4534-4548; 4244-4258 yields -3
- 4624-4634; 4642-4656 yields 5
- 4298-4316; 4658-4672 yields 0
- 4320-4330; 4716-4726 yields 0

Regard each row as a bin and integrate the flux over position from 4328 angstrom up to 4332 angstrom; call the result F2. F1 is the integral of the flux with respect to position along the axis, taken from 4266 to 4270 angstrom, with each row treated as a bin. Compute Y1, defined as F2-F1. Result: 4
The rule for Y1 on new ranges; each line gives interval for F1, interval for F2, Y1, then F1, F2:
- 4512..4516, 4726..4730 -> 1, 81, 83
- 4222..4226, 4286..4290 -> -4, 62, 57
